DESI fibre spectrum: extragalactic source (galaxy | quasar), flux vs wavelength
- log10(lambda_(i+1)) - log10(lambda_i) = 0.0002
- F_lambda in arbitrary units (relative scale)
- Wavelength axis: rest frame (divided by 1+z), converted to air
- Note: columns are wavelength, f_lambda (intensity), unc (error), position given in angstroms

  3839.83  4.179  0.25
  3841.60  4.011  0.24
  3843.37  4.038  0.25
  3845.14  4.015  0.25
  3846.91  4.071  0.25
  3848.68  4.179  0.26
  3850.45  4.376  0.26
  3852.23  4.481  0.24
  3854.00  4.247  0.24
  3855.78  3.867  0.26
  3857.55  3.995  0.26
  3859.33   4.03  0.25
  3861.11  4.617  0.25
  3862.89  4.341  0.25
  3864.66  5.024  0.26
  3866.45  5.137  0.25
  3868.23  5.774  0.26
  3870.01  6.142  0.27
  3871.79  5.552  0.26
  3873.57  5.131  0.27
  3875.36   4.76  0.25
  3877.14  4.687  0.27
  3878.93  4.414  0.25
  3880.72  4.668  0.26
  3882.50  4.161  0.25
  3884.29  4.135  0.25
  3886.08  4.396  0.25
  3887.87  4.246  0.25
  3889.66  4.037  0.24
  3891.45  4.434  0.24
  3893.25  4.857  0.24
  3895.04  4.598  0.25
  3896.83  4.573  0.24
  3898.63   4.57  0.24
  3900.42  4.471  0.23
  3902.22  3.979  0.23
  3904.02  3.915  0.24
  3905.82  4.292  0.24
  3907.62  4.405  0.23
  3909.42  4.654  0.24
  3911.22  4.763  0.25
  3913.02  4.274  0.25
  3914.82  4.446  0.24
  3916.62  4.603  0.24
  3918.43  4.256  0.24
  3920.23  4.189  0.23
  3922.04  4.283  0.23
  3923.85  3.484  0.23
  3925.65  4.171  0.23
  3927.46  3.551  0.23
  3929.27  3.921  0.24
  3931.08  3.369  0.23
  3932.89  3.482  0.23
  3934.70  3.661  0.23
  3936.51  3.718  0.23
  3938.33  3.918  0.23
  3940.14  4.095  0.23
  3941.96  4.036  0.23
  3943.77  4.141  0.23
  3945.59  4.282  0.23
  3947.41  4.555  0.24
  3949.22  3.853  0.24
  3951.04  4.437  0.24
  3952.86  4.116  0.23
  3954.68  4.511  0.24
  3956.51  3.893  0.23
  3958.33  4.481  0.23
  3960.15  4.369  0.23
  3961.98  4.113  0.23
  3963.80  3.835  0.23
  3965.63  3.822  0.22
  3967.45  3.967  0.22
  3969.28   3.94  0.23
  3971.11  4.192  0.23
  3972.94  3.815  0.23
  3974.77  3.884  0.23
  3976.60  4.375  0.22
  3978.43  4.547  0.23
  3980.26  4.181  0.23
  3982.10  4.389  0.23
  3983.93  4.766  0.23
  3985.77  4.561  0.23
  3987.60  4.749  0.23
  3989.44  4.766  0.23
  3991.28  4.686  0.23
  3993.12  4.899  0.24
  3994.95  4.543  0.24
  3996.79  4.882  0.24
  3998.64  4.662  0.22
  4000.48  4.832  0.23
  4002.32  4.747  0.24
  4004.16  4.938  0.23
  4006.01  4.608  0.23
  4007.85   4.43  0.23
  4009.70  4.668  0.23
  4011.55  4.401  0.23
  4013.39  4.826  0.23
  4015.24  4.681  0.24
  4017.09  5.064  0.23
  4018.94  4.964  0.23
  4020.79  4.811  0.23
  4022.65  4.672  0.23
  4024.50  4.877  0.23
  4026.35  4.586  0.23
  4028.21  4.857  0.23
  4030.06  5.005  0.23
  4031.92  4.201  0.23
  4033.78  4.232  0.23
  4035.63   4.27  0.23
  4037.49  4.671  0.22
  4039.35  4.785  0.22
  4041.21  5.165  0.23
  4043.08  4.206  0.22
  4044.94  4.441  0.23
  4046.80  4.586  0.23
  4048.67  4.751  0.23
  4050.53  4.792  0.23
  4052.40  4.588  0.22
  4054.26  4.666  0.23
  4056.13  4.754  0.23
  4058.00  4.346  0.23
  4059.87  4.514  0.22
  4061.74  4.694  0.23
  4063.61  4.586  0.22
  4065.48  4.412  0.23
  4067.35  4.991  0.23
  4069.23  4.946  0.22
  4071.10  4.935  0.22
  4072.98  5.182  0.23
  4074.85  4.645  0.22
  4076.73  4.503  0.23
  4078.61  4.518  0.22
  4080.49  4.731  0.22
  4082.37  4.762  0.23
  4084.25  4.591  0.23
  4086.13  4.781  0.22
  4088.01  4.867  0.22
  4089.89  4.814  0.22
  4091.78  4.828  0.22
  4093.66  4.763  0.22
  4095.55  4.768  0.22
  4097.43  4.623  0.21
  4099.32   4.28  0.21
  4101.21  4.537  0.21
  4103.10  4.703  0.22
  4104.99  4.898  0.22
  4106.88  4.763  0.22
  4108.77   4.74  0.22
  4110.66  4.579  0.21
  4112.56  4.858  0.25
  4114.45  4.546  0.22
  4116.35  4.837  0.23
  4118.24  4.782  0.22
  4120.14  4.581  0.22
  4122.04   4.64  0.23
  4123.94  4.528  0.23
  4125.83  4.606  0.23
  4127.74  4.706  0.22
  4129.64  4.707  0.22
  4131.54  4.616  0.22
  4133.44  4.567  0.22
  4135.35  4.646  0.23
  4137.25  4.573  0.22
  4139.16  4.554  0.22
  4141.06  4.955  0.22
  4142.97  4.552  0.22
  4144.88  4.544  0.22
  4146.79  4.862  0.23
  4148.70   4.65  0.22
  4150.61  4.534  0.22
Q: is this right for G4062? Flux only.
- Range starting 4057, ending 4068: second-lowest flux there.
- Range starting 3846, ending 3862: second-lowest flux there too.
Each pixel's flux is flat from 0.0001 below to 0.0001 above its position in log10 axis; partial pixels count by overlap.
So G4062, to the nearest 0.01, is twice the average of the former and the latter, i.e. 8.41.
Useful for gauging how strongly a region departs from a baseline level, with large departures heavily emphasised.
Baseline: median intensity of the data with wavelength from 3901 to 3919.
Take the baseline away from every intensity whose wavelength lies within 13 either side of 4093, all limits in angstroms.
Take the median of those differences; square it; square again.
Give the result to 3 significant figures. 0.0294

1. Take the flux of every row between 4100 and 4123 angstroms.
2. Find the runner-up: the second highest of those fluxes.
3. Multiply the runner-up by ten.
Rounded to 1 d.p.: 48.6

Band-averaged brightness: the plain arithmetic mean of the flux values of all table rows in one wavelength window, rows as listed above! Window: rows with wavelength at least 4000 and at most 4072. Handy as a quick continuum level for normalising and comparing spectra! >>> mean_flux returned 4.68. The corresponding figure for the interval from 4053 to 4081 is 4.69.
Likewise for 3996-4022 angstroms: 4.75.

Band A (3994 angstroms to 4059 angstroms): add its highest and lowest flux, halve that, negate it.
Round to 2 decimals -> -4.68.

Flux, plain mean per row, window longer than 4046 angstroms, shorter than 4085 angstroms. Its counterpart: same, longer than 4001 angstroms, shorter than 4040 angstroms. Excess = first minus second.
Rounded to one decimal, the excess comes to 0.0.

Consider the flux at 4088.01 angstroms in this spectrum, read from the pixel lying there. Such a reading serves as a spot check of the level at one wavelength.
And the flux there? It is 4.867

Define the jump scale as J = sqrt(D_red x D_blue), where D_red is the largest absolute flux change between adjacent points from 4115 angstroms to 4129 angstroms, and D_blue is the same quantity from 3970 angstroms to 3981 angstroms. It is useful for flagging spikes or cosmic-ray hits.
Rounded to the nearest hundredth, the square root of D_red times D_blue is 0.31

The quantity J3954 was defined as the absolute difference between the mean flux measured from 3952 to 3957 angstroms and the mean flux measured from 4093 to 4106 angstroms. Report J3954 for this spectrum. 0.5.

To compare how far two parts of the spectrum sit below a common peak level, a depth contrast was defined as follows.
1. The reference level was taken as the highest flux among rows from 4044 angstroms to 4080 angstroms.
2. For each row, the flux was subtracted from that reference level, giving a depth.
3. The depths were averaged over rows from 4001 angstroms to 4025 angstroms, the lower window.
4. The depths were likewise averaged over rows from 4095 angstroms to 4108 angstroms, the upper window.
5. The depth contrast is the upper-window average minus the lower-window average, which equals 0.1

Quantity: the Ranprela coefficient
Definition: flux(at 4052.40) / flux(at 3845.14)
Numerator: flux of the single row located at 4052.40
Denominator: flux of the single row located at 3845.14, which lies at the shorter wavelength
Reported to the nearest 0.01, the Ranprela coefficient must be 1.14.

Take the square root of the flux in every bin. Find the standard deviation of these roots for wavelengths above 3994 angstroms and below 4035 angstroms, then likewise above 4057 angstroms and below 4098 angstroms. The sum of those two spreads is 0.10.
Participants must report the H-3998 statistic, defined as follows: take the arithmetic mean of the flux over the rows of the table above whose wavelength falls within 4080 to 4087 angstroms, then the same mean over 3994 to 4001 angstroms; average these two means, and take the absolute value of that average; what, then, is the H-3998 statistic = 4.72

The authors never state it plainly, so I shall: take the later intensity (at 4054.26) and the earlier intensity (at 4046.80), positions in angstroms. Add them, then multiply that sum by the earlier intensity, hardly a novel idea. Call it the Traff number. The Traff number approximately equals 42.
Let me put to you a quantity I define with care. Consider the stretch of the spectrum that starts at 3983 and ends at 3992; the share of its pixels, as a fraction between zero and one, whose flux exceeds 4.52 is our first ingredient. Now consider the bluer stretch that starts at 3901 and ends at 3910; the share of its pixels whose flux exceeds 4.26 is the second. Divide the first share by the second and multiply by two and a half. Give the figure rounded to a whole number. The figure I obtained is 4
